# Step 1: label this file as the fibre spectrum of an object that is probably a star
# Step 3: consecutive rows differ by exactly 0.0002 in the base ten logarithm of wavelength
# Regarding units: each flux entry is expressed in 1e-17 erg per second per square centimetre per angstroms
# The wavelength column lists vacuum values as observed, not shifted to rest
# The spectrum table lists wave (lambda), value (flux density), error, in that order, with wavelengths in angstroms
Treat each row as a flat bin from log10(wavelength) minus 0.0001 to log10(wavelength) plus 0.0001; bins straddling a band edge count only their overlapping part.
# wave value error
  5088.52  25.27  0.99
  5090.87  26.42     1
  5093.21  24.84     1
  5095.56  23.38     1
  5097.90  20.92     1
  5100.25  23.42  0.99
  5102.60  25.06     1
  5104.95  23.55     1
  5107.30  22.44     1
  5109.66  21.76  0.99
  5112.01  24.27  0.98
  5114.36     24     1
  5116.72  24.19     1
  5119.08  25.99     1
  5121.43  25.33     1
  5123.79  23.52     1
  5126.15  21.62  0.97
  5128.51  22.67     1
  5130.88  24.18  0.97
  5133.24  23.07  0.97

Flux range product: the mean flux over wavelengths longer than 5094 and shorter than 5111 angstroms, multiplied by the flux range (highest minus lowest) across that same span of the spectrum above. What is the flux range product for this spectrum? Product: 95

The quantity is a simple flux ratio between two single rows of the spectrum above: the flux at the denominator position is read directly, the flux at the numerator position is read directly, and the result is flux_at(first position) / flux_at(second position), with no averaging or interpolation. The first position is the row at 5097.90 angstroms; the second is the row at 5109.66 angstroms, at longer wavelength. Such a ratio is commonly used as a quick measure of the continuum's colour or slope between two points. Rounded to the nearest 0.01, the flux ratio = 0.96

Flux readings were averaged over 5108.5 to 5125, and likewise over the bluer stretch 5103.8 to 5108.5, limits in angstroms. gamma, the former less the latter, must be 1.2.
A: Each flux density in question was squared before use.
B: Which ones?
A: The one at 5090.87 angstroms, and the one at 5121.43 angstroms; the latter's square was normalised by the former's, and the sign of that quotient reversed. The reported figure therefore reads -0.92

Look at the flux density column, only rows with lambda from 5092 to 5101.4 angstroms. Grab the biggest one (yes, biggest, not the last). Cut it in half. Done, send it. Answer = 12.4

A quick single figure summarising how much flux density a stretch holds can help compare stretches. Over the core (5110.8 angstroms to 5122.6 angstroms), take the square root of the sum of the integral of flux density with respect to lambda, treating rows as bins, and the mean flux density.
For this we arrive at 17.8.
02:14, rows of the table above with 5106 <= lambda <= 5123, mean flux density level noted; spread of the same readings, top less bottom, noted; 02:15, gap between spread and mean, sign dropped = 19.8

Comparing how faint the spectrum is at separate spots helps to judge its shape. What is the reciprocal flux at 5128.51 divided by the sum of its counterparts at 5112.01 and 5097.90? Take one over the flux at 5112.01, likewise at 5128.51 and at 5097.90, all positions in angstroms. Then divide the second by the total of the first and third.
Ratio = 0.496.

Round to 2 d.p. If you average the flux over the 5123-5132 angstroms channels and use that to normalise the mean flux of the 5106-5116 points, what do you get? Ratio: 1.01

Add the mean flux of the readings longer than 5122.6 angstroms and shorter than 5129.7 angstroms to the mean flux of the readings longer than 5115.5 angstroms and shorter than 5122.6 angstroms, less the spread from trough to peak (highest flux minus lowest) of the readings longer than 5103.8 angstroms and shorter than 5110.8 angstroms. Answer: 46.0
